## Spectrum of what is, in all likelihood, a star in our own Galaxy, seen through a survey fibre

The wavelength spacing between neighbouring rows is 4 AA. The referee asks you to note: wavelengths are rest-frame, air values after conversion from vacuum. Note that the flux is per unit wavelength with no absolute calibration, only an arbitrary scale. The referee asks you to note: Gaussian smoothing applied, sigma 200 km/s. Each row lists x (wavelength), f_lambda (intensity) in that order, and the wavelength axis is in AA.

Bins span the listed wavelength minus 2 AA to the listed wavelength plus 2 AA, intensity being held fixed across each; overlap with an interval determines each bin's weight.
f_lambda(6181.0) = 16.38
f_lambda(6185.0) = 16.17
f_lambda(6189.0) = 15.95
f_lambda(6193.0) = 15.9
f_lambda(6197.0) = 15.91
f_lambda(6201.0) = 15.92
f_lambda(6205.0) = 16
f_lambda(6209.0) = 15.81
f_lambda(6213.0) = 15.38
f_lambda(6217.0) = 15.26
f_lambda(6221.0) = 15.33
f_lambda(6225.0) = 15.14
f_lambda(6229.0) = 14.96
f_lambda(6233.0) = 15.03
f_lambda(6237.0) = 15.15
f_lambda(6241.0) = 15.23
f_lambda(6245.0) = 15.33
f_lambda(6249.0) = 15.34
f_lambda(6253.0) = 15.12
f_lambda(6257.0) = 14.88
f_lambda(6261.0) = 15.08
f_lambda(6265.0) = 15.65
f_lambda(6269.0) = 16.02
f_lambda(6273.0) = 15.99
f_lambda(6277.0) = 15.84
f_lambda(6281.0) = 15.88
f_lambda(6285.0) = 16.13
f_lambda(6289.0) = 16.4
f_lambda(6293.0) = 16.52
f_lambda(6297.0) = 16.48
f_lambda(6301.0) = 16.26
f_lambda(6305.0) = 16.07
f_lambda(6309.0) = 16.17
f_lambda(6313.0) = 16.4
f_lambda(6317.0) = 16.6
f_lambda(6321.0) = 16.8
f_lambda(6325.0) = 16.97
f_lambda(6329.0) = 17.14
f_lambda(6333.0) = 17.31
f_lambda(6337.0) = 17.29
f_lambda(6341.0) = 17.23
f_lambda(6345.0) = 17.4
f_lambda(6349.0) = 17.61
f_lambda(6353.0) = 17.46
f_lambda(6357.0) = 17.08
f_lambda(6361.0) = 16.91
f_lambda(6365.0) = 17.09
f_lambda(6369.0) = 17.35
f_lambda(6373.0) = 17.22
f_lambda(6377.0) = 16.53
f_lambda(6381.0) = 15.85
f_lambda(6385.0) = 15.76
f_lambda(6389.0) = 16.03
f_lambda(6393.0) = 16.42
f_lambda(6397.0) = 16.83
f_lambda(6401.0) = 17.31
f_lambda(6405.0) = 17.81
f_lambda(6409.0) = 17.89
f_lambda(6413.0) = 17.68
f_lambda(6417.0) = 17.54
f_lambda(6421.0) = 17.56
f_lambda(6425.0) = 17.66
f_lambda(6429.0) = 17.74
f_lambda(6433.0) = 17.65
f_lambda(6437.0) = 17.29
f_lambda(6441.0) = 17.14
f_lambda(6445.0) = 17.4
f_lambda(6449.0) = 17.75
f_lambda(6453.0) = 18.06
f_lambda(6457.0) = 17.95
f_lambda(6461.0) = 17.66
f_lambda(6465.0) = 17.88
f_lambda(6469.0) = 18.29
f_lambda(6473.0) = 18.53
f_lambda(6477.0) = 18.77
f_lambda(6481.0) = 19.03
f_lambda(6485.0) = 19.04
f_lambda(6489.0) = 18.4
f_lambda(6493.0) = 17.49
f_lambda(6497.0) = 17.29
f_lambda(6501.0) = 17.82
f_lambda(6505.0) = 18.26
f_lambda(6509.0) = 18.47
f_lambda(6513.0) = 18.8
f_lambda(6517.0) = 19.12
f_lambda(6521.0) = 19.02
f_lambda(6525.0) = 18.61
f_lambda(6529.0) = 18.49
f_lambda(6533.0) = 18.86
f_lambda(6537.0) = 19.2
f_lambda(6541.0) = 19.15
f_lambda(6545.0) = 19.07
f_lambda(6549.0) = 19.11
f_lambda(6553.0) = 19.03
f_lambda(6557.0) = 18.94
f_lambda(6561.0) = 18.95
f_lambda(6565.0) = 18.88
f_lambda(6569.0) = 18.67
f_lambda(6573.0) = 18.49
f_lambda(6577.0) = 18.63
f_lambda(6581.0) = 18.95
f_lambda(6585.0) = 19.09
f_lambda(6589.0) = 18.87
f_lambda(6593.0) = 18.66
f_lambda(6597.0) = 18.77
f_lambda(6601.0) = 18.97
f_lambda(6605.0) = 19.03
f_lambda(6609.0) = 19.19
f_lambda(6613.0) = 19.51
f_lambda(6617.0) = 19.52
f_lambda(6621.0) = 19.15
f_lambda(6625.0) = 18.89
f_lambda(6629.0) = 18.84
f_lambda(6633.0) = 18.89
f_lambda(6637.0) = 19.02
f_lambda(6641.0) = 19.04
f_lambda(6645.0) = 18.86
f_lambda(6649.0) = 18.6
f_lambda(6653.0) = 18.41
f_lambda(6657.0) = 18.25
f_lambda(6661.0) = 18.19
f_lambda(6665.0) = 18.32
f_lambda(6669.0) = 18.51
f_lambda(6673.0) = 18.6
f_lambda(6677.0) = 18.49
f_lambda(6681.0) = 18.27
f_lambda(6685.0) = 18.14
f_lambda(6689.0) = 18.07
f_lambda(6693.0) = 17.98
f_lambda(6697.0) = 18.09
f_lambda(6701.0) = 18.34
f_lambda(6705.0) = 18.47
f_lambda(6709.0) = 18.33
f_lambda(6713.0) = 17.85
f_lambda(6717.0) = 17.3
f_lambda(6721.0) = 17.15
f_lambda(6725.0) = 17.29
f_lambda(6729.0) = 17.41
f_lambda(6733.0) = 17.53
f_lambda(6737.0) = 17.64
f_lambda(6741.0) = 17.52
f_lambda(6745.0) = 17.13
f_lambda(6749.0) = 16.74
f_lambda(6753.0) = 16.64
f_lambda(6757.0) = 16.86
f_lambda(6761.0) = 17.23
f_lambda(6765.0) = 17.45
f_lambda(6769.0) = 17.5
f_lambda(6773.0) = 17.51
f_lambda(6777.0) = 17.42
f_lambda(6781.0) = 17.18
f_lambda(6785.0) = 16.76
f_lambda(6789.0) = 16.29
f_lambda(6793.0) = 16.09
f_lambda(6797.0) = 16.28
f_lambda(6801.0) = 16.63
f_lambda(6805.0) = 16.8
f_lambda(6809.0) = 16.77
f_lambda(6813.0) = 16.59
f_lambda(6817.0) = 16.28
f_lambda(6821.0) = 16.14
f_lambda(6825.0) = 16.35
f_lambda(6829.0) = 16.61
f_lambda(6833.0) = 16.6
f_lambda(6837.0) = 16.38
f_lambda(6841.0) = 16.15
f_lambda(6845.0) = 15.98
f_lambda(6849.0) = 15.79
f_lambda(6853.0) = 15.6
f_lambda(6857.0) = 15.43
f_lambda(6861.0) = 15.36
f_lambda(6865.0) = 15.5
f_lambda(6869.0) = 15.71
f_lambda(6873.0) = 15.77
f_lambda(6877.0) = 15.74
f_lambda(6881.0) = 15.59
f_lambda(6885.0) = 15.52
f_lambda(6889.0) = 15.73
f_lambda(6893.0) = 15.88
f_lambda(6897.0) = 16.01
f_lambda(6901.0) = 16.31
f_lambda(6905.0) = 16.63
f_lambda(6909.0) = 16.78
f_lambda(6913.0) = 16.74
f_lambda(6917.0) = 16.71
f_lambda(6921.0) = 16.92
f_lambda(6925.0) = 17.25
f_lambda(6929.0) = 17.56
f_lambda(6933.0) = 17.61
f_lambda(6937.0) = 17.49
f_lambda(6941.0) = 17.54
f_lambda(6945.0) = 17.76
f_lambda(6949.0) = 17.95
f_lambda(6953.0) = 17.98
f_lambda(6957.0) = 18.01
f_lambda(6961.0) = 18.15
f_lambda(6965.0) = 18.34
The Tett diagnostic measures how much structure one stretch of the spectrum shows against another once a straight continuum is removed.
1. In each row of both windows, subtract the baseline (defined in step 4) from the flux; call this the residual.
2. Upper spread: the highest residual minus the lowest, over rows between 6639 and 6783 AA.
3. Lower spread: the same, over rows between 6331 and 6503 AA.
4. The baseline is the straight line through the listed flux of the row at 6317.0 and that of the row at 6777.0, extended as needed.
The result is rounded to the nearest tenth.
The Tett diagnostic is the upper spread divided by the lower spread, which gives 0.8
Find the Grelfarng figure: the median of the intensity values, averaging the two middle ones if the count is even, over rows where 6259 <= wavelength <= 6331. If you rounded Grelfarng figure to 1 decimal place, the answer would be 16.2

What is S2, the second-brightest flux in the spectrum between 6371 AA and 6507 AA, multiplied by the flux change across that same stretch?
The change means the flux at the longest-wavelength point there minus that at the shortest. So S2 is 20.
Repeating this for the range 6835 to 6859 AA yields -15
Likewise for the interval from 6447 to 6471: 10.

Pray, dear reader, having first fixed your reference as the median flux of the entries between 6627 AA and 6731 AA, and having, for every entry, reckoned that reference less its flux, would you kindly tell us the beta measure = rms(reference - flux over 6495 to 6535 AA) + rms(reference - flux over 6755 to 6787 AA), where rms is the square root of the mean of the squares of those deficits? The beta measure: 1.7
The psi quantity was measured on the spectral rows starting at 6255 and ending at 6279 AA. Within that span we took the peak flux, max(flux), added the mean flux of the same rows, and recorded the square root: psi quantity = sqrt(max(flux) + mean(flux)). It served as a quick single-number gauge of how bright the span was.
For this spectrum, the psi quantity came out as 5.6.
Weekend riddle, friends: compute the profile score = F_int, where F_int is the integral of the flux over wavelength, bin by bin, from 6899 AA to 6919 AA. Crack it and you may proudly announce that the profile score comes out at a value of 333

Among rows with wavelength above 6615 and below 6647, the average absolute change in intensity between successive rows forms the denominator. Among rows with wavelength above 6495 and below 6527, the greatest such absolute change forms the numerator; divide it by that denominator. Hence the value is 3.50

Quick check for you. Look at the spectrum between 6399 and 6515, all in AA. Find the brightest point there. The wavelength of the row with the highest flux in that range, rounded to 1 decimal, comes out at 6485.0 AA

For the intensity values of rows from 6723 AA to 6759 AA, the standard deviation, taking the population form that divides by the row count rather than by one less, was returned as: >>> 0.35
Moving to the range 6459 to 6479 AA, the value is 0.41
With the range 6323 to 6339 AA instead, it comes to 0.14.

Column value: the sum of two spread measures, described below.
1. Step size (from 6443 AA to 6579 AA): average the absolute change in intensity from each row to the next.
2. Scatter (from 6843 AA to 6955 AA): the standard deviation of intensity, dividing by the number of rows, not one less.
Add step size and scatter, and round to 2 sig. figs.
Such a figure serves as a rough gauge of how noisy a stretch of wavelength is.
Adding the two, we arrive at 1.1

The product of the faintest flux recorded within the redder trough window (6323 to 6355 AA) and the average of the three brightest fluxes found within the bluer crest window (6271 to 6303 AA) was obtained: 279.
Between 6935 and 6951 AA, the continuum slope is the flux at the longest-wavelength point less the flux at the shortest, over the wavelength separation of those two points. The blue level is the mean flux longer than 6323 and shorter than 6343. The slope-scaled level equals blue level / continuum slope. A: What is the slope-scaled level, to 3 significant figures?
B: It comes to 448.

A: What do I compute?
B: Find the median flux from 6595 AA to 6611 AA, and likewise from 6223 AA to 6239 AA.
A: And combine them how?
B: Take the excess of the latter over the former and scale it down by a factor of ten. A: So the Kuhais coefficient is -0.4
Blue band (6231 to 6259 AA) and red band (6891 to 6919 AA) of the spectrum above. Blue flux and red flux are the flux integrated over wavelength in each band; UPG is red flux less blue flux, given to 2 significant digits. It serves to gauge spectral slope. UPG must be 36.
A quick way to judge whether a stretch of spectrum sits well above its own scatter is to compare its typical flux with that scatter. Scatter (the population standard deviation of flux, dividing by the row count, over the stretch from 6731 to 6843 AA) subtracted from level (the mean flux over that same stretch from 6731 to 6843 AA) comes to 16.3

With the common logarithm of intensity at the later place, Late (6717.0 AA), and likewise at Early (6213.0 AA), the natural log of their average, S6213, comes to 0.193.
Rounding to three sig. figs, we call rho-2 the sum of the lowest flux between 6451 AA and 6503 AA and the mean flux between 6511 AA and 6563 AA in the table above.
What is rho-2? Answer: 36.2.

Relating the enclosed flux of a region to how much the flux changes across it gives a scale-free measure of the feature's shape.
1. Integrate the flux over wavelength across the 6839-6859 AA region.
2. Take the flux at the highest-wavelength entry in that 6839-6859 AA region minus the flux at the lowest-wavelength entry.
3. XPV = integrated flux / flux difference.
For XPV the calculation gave -439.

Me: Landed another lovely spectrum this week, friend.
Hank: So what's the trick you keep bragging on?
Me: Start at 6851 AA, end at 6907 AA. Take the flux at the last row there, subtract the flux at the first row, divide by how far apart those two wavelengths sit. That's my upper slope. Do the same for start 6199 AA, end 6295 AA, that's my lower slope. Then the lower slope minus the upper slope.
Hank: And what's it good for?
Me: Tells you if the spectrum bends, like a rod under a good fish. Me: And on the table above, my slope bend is -0.013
